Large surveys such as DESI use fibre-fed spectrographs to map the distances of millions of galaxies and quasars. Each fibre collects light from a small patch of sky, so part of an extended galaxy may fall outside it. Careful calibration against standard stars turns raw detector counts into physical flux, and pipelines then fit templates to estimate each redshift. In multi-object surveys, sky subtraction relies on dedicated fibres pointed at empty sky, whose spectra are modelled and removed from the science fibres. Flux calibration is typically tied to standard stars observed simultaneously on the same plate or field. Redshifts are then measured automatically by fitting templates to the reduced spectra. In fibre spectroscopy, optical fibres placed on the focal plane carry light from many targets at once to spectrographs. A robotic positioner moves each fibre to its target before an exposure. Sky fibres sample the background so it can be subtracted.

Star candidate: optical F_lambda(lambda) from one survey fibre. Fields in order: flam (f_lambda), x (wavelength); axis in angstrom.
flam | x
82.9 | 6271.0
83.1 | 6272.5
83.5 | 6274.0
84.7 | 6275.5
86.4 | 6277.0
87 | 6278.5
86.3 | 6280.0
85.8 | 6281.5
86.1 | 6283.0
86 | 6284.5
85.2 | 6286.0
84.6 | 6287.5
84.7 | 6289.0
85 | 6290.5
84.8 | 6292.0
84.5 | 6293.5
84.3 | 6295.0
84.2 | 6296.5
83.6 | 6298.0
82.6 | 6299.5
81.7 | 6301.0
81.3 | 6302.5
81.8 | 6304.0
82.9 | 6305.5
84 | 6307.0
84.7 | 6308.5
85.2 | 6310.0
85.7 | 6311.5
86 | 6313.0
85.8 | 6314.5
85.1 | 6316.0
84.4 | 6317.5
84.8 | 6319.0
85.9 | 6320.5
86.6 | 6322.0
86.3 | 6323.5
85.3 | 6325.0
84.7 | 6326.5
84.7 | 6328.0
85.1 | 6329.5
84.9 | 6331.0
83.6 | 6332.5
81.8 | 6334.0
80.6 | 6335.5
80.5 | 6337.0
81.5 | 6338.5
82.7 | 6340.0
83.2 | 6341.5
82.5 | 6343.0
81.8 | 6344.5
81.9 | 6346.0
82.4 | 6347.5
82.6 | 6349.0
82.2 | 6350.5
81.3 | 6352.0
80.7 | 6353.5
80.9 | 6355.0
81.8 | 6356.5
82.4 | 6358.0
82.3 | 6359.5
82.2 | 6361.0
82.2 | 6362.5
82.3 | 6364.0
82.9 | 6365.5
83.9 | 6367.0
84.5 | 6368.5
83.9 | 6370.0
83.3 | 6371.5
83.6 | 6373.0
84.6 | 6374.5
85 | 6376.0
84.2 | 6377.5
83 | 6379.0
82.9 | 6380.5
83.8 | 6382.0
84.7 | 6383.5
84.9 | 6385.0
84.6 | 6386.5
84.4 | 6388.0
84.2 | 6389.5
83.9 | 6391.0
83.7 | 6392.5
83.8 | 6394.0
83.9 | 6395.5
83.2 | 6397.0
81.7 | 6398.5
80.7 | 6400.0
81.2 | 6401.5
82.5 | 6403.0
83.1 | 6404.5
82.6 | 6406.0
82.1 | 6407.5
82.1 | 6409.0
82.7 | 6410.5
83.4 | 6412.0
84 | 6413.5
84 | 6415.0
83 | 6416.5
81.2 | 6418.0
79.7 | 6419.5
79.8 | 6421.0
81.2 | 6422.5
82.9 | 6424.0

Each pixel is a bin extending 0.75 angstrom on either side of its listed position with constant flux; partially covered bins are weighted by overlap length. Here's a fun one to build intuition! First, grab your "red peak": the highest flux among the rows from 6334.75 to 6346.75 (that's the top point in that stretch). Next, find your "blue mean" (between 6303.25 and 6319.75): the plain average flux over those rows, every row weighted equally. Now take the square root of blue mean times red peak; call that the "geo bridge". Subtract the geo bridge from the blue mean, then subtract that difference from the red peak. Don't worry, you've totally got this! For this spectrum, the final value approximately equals 82.5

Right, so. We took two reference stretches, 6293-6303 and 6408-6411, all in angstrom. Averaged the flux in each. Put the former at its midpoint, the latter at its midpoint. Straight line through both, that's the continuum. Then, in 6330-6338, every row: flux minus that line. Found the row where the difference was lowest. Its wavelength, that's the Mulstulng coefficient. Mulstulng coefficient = 6337.0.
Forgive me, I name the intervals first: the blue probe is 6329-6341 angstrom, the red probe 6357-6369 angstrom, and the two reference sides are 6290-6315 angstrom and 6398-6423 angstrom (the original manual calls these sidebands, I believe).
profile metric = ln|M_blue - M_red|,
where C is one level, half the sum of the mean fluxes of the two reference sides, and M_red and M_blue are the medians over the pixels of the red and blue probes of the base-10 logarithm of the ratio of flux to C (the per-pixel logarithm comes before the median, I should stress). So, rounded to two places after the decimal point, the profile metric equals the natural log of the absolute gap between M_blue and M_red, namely -7.53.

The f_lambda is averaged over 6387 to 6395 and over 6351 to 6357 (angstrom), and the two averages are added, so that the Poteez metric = 165.2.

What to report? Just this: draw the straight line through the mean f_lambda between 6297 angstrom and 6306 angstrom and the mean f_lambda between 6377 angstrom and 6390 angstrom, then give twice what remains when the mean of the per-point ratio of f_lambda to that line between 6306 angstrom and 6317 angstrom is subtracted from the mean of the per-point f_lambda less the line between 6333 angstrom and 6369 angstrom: -4.6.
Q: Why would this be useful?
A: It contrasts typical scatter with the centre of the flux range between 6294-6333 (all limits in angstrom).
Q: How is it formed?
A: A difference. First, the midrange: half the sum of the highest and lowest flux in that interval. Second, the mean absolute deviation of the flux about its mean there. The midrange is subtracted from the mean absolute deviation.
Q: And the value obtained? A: -82.8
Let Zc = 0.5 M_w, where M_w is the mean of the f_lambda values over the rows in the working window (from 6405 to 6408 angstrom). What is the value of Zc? 41.2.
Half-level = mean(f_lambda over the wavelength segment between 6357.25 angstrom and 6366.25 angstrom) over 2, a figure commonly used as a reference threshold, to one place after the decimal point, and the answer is 41.2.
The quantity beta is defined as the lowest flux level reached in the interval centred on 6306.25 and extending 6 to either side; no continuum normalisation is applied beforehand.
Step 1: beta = 81.3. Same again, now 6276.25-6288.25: 84.6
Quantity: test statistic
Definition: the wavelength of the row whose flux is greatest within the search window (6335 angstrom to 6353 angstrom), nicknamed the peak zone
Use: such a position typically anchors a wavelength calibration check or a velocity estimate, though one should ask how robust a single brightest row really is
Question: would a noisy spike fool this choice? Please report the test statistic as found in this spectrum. 6341.5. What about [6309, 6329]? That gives 6322.0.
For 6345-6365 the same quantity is 6349.0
